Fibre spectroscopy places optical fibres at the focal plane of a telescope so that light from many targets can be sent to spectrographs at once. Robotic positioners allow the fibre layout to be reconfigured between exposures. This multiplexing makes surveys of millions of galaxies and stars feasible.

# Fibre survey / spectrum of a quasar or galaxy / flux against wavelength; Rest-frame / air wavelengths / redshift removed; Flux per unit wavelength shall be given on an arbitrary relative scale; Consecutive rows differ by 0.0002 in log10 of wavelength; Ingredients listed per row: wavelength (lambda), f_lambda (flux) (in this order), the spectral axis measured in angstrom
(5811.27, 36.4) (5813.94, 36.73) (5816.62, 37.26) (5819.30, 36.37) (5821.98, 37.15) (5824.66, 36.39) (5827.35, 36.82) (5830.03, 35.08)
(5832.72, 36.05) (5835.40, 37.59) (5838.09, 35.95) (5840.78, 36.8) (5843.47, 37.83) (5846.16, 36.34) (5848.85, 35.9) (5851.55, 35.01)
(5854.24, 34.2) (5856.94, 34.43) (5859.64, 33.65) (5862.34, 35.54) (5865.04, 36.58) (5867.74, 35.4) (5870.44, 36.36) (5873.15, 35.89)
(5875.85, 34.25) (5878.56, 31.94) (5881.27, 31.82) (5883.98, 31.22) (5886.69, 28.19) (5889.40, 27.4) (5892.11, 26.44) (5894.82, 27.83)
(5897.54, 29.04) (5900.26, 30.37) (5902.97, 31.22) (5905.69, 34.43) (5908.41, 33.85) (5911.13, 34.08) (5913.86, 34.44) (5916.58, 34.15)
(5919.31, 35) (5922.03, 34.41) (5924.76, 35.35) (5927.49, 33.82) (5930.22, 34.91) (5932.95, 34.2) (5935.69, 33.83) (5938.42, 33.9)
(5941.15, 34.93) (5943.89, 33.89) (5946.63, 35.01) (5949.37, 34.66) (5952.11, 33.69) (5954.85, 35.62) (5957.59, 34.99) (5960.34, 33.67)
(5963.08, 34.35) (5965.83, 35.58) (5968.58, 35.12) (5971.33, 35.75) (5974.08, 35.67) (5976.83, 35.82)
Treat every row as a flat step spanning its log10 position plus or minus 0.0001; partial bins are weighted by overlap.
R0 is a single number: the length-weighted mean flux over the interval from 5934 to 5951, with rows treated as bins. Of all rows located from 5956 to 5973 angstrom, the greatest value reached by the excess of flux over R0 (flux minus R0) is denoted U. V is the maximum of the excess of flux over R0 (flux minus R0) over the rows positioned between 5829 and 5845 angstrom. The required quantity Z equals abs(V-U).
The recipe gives 2.1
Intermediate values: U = 1.4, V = 3.5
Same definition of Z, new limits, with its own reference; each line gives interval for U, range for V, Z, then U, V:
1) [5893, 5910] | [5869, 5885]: 1.9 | 0.1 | 2.0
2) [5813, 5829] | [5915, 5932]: 1.9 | 2.9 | 1.0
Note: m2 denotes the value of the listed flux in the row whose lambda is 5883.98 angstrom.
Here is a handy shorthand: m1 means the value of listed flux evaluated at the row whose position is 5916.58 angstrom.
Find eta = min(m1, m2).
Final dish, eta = 31.2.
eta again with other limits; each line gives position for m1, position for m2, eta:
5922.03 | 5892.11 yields 26.4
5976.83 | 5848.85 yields 35.8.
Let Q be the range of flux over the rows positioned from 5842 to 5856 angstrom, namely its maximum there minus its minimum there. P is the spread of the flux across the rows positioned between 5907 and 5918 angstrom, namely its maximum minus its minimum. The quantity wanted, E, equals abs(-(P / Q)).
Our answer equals 0.2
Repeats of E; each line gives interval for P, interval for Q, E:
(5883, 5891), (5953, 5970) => 2.0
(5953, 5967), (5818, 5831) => 0.9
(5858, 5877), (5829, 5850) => 1.1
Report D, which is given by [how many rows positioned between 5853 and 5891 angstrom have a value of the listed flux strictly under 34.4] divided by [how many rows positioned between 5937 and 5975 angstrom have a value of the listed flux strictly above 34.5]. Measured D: 0.9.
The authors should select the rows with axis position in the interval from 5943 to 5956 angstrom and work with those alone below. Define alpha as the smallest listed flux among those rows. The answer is 33.69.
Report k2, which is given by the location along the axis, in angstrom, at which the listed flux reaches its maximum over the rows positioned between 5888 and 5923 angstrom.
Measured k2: 5919.31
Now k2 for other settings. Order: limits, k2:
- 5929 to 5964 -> 5954.85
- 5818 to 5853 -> 5843.47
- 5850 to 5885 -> 5865.04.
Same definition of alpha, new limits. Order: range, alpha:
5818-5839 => 35.08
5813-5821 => 36.37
